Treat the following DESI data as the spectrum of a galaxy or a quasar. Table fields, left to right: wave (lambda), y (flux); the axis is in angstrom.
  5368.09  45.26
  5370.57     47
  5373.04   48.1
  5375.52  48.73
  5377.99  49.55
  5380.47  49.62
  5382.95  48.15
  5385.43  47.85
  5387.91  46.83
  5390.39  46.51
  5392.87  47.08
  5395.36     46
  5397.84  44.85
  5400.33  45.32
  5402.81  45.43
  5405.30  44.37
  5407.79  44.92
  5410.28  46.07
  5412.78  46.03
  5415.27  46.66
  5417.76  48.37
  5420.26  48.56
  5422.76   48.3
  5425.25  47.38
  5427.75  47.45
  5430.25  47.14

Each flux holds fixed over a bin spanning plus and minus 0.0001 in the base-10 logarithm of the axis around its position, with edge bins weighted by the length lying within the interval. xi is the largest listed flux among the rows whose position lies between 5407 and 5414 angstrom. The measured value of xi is 46.07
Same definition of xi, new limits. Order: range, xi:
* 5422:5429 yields 48.3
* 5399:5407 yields 45.43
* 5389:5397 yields 47.08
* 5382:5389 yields 48.15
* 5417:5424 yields 48.56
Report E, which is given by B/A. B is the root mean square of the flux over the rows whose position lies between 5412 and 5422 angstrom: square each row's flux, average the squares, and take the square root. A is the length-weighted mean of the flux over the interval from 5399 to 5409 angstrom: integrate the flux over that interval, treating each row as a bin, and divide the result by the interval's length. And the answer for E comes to 1.05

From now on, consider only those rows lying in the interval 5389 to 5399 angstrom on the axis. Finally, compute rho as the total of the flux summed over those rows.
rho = 184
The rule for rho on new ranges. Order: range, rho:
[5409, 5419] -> 187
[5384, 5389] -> 95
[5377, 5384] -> 147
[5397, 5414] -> 317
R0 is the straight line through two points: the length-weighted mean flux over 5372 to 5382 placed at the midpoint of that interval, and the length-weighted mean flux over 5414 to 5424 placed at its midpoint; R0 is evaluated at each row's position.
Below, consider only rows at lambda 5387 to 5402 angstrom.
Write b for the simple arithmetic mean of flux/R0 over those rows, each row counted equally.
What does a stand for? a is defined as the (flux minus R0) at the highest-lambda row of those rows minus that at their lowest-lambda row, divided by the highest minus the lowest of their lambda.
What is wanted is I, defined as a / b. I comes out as -0.10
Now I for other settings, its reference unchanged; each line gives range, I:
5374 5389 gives -0.13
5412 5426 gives 0.13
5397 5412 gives 0.13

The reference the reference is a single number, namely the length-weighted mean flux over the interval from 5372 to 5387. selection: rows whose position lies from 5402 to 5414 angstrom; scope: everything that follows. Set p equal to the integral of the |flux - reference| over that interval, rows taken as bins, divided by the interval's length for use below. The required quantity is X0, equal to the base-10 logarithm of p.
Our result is 0.5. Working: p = 3.3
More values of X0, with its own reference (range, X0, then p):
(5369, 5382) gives -0.1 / 0.9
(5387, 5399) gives 0.4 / 2.4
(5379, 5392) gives 0.1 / 1.2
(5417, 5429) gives -0.2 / 0.6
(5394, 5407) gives 0.5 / 3.4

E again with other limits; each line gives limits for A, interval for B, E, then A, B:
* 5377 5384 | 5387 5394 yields 0.95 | 49.1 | 46.8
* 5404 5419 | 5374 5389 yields 1.05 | 46.1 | 48.5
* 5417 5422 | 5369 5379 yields 1.00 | 48.4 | 48.4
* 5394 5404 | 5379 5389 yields 1.06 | 45.4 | 48.1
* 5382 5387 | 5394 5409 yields 0.94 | 47.9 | 45.2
